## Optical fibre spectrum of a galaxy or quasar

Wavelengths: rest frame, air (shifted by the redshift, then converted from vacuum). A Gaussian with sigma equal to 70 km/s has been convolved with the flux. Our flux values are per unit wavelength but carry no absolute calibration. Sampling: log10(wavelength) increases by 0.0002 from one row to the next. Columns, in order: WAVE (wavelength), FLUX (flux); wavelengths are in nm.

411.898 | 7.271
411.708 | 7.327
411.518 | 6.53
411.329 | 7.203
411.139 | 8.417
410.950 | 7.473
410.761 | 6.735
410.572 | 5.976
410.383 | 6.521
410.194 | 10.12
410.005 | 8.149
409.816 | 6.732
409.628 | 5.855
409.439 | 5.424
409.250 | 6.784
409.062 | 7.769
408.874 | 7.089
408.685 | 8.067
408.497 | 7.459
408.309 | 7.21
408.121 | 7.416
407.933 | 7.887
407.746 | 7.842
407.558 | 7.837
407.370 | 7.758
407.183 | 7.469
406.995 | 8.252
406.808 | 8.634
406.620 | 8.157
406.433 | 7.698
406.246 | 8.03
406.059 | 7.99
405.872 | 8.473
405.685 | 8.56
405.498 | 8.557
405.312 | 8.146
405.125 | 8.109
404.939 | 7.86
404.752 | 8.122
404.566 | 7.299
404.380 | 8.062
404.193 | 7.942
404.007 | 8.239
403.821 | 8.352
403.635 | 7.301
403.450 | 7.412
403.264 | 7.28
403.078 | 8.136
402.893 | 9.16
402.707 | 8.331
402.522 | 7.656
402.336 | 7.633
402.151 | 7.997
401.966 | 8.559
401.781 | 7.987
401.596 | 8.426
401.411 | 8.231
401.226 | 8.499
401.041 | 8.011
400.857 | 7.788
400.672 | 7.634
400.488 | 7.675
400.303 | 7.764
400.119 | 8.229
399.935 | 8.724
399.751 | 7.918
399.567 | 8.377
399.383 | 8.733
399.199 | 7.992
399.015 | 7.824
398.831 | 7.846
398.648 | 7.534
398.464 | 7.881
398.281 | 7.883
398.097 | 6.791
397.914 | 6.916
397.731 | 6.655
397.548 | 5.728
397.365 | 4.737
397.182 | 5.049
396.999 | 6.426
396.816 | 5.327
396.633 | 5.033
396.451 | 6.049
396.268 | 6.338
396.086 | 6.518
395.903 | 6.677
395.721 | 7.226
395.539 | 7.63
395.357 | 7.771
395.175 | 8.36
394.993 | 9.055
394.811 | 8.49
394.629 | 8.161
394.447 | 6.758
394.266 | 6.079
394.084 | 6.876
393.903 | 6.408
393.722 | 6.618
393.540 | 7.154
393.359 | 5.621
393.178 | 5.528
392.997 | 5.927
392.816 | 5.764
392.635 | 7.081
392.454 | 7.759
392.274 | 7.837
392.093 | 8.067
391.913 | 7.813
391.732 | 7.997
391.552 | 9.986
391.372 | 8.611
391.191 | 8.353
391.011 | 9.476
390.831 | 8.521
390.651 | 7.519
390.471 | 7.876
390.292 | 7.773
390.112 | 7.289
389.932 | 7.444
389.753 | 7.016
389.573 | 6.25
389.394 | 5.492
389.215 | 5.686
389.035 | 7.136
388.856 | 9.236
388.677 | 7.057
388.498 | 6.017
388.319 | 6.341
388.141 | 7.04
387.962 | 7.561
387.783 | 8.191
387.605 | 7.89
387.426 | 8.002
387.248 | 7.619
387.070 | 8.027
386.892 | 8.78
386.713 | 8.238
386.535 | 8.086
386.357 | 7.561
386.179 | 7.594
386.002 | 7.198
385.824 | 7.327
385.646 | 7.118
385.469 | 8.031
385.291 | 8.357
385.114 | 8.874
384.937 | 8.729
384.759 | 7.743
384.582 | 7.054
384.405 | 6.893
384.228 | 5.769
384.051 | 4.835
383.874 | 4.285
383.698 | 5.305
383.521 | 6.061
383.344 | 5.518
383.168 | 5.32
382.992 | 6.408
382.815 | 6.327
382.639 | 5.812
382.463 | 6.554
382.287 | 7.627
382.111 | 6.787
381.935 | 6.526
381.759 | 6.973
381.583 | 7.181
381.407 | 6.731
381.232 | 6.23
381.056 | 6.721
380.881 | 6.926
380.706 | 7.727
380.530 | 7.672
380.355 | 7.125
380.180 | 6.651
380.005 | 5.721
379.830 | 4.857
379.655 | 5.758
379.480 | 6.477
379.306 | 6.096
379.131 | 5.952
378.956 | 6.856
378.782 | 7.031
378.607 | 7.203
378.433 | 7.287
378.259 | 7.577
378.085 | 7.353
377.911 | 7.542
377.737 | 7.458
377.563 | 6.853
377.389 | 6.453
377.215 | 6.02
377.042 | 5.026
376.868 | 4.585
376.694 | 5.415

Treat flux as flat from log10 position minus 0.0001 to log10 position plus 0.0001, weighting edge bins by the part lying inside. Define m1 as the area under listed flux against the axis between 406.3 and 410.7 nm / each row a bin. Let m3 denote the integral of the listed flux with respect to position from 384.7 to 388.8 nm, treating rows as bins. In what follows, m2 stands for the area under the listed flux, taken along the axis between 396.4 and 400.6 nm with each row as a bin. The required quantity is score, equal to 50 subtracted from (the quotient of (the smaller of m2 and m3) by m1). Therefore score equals -49.1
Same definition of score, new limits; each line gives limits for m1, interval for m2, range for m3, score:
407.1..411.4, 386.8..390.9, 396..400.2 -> -49.1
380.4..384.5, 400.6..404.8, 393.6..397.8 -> -48.9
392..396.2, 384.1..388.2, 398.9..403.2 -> -48.9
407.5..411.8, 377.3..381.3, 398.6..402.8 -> -49.1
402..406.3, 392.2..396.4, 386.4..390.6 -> -49.1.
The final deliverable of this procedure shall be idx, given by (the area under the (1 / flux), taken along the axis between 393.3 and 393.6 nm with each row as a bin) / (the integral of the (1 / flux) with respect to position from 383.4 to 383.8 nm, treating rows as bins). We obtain 0.7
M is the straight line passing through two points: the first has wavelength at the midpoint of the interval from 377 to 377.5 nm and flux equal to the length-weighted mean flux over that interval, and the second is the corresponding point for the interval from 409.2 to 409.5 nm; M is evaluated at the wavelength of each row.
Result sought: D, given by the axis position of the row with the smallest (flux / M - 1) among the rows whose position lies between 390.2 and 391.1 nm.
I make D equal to 390.651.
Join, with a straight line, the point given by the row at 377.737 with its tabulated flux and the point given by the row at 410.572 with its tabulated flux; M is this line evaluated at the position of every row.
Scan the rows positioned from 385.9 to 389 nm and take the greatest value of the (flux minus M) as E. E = 2.28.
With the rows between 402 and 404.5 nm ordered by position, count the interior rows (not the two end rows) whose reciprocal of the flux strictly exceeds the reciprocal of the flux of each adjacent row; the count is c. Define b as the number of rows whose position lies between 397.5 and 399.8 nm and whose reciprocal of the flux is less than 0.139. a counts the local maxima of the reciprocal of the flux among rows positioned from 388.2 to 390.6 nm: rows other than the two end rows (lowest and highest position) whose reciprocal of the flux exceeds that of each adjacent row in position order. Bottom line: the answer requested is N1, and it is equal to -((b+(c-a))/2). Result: -5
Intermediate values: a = 3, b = 9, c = 4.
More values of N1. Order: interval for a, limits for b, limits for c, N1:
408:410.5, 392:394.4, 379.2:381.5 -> -1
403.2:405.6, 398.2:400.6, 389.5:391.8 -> -6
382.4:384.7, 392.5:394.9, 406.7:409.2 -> -1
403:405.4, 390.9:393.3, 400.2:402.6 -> -4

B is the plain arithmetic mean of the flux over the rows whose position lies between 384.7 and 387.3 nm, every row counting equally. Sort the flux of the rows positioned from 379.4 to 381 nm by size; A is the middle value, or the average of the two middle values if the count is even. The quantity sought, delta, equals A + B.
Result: 14.6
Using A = 6.7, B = 8.0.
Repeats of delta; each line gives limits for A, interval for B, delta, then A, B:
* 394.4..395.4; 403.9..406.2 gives 16.4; 8.3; 8.1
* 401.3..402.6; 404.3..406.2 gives 16.1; 8.0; 8.1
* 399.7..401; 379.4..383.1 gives 14.4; 7.8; 6.6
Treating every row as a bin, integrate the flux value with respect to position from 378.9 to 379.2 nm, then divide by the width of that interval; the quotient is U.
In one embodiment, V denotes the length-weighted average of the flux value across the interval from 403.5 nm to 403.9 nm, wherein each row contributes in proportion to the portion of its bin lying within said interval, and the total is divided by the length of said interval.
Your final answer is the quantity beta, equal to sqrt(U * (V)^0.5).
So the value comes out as 4.22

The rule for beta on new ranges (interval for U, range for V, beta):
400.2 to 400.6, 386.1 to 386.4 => 4.61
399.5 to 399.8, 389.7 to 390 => 4.69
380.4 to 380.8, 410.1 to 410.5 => 4.67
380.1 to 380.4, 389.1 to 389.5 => 4.05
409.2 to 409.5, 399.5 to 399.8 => 4.16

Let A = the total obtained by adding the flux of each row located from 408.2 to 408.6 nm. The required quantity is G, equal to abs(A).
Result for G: 15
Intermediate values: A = 15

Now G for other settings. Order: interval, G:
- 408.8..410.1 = 48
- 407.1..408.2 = 46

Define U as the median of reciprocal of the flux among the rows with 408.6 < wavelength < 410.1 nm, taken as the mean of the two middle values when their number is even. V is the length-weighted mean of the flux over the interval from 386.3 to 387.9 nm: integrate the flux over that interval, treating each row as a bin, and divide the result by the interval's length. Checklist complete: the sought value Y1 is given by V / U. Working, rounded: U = 0.144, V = 8.0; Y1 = 56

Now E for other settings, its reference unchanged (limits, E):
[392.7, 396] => 2.38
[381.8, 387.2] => 1.75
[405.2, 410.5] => 4.13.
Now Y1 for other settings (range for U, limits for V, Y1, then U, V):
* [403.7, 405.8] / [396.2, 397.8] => 46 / 0.123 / 5.7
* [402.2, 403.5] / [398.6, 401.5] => 62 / 0.131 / 8.1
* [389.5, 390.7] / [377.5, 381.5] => 50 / 0.134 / 6.8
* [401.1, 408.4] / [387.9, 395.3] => 59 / 0.125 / 7.3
